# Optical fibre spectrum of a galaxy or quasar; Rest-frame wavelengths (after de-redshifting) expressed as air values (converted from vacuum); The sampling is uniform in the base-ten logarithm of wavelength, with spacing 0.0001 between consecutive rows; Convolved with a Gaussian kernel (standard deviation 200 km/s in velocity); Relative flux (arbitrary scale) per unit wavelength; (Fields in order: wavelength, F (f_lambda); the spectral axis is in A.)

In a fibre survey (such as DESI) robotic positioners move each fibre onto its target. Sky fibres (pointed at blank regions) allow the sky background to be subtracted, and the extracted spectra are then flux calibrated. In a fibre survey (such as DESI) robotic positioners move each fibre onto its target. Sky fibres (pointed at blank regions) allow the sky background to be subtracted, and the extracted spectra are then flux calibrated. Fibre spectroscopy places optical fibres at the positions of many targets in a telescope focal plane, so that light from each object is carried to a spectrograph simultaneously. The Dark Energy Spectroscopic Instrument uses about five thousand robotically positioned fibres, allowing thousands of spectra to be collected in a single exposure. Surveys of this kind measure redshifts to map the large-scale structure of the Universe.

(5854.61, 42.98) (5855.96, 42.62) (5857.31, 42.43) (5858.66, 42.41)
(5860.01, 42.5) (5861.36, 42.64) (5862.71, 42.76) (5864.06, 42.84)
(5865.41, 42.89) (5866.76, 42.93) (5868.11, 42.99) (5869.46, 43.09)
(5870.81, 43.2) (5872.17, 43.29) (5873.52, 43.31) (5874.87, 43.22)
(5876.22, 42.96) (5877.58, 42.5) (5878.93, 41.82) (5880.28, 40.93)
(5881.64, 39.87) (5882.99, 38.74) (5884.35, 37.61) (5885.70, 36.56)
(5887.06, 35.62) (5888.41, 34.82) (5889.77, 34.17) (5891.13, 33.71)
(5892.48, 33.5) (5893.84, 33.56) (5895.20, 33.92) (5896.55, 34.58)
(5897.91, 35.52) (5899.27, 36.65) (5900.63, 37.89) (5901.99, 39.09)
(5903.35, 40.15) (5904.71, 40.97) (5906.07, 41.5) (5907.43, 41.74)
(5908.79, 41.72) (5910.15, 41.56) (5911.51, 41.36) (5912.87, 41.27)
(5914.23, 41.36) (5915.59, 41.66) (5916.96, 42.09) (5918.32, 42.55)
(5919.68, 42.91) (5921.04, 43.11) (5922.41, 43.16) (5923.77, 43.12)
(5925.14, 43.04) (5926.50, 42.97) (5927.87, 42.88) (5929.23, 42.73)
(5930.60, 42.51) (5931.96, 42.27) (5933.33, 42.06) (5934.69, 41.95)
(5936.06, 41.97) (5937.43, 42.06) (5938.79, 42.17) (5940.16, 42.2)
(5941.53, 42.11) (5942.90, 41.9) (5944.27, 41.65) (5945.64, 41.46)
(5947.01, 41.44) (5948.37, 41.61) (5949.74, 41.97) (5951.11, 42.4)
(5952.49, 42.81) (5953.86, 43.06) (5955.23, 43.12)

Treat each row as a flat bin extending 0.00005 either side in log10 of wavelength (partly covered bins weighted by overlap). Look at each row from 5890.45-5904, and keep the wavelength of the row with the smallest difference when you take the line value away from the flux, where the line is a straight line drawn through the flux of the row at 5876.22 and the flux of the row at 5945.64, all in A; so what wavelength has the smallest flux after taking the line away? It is 5892.48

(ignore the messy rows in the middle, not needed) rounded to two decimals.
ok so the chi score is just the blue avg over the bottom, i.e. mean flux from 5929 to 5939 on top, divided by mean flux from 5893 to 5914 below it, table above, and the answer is 1.09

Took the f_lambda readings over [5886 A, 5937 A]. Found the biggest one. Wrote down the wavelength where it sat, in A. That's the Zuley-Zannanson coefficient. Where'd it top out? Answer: 5922.41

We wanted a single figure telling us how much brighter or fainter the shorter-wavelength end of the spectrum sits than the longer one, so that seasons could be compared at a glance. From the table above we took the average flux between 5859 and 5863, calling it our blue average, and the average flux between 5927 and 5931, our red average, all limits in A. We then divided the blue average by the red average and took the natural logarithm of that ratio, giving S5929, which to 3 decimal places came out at -0.002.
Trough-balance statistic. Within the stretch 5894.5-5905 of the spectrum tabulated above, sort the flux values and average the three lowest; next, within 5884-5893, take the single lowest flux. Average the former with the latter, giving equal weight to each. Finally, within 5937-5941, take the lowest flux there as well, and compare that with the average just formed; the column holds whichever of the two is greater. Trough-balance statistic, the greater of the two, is 42.1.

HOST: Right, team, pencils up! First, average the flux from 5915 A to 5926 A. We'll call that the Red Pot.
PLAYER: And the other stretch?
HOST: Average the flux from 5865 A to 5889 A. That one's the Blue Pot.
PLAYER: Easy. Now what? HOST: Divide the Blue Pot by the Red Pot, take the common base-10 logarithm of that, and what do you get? -0.02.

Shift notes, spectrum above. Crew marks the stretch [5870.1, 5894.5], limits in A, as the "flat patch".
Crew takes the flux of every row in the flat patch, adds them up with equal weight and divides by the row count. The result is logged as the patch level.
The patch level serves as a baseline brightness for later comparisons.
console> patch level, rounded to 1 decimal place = 38.9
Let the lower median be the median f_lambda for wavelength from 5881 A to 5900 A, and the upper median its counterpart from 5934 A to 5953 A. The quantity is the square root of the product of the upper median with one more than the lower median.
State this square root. 39.0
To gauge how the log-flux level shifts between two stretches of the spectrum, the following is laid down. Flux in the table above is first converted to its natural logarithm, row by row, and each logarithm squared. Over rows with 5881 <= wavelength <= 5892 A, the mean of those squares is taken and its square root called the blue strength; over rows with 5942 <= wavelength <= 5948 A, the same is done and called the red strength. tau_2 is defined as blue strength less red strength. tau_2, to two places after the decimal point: -0.14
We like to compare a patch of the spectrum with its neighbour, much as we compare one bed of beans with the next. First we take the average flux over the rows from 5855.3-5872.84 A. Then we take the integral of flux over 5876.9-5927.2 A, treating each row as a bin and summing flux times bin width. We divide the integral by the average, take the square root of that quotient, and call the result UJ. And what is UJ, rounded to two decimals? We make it 6.80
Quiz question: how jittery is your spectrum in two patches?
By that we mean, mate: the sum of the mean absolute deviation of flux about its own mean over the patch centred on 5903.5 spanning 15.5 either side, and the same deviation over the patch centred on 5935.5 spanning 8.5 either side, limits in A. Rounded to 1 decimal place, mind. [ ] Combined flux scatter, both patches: 3.4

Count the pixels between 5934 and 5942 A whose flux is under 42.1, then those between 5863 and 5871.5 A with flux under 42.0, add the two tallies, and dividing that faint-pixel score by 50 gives 0.06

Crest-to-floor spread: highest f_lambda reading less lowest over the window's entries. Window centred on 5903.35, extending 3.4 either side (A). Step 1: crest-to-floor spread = 3.6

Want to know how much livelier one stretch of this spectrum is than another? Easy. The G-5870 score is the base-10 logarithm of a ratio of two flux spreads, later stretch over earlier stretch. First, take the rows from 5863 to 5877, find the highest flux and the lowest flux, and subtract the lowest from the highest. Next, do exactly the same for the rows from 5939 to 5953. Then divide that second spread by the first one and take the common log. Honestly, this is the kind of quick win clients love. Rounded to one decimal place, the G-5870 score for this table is 0.5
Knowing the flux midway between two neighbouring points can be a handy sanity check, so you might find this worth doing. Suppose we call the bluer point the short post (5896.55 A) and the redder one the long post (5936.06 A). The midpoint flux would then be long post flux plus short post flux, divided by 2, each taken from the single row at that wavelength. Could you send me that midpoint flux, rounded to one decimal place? 38.3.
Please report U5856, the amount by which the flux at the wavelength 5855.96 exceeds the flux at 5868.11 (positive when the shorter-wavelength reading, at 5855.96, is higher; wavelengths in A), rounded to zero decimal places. 0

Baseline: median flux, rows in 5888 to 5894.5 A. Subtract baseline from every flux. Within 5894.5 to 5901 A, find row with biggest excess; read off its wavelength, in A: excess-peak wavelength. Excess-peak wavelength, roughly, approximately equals 5900.63 A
